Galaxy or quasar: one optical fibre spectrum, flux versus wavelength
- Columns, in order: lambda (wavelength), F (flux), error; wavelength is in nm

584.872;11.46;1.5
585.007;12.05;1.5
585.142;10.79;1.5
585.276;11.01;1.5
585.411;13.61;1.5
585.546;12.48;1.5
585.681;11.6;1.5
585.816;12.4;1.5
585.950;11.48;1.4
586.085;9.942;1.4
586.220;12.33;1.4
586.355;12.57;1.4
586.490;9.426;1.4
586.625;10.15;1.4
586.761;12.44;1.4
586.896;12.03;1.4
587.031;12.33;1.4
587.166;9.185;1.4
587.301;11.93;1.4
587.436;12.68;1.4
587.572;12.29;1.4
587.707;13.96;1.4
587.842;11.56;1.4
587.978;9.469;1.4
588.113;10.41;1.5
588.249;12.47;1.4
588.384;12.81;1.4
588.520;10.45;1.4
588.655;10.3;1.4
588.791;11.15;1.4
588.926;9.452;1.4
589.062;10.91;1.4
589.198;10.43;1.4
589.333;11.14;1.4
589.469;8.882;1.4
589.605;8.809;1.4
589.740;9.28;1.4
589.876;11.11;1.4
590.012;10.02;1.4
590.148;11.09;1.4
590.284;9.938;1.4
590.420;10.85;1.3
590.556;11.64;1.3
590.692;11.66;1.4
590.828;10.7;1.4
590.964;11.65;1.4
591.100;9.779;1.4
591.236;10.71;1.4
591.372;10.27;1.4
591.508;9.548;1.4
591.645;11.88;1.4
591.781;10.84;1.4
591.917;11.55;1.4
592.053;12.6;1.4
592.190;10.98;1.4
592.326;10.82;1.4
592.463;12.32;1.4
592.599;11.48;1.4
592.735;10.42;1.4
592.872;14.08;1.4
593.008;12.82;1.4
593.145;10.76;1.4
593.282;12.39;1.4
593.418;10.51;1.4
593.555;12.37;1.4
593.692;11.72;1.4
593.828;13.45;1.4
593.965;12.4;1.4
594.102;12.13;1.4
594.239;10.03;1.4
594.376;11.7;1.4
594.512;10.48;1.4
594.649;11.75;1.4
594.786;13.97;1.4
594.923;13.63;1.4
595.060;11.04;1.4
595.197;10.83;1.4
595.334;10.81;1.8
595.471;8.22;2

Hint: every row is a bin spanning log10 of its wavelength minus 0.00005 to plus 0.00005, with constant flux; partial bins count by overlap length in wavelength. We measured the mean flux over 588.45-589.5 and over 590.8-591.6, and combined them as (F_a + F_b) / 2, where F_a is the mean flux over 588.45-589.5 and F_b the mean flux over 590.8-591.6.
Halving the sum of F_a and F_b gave 10.4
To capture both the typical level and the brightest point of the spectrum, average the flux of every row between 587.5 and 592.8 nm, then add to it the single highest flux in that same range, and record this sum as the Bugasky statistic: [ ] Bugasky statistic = 24.9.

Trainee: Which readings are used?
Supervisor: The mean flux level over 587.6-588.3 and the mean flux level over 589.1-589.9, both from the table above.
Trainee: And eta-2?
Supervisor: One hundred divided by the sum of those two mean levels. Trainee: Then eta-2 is 4.65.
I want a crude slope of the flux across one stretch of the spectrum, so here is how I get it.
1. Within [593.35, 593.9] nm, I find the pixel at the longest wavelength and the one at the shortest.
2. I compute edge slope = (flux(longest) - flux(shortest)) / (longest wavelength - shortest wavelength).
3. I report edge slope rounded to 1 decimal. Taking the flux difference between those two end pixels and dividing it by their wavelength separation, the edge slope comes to 7.2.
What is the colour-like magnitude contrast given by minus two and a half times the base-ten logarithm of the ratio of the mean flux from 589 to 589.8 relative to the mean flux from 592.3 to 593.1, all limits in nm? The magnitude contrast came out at 0.21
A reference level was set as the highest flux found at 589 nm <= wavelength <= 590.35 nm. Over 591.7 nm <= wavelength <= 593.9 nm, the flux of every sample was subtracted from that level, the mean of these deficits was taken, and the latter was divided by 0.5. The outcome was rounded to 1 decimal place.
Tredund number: -1.4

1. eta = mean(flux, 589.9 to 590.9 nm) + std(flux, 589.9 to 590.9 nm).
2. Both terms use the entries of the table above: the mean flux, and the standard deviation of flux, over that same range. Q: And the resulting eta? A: 11.5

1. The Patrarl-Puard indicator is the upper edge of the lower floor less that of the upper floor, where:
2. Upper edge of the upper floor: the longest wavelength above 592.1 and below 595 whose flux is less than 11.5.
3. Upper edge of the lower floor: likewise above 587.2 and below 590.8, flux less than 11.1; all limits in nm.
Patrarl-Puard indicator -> -4.09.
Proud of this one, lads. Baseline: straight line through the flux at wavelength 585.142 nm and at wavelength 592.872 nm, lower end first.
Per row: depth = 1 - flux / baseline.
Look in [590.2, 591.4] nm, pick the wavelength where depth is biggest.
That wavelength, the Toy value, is 591.100 nm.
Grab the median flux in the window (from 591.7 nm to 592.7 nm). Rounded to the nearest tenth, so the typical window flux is 11.5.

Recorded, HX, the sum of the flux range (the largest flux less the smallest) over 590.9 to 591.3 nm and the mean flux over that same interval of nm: 12.6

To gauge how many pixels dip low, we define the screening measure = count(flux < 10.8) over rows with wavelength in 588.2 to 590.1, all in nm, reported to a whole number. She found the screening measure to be 8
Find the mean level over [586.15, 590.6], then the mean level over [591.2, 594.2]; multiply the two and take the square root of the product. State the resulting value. 11.3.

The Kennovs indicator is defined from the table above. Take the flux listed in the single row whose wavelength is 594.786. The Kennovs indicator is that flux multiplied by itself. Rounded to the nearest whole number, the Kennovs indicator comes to 195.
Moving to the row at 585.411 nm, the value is 185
